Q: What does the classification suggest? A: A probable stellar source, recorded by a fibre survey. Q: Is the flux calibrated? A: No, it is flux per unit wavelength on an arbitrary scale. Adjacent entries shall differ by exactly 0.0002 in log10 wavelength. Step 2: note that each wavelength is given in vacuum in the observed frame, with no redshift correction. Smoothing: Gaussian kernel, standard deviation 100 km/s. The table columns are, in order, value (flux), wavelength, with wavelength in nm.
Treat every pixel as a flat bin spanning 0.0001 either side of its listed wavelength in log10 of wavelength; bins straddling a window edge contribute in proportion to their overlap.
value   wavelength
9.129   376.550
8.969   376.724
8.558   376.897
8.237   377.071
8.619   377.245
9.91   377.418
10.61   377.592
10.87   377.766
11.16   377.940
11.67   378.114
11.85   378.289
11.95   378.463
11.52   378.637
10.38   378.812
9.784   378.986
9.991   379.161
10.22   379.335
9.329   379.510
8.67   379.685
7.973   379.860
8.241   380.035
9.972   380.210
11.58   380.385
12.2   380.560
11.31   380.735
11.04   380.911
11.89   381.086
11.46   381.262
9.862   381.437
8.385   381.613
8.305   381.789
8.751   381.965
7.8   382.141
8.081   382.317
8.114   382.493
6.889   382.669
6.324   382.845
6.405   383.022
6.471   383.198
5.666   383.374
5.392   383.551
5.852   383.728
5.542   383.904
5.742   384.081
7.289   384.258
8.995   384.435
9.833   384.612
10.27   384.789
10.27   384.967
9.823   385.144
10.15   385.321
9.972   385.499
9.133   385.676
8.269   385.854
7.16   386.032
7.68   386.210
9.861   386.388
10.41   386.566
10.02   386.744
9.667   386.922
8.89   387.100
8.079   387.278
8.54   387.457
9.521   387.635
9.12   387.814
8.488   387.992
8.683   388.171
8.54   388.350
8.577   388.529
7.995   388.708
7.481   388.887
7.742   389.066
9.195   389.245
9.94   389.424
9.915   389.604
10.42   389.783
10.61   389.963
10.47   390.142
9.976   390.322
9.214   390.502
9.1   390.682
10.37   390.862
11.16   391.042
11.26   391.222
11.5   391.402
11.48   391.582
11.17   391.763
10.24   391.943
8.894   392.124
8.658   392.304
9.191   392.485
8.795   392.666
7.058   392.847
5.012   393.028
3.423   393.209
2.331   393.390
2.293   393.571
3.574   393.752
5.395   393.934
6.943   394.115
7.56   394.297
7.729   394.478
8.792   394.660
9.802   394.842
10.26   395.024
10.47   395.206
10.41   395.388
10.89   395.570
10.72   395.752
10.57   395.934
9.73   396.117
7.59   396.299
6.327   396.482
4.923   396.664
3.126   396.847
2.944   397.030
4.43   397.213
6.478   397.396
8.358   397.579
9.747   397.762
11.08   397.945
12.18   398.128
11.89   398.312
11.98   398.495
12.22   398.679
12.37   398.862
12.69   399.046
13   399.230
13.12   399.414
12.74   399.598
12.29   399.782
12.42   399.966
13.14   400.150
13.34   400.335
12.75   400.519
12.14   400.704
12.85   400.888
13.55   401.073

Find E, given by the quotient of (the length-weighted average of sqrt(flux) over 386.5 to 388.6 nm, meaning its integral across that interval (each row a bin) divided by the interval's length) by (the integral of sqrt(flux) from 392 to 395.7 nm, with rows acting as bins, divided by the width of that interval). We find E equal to 1.13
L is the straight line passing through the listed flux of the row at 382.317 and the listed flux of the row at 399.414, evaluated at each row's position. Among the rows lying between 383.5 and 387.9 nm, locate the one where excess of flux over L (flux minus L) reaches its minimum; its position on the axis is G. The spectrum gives 383.551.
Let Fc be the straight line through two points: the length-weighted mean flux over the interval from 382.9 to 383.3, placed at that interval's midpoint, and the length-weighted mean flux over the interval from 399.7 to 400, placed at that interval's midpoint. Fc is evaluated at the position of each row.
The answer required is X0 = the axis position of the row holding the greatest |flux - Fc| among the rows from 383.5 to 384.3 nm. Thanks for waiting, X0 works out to 383.551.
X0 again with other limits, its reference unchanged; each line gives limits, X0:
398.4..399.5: 399.414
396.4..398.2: 397.030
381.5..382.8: 381.965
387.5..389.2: 387.635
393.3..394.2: 393.571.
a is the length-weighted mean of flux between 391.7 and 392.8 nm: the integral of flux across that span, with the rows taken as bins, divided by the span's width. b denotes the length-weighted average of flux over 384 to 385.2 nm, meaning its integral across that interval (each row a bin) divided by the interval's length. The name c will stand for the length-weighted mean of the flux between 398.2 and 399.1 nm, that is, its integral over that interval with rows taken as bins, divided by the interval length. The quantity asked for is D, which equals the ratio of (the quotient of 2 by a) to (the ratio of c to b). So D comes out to 0.156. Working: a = 9.4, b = 8.9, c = 12.2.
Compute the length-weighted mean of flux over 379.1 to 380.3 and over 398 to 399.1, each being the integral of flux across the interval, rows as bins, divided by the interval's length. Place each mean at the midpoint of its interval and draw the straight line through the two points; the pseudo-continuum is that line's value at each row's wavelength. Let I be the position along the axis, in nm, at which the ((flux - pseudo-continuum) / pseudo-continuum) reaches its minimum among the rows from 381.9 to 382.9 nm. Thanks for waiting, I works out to 382.845 nm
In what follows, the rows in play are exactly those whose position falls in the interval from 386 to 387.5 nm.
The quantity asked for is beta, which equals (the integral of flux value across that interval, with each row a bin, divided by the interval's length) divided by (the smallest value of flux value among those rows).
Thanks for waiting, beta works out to 1.26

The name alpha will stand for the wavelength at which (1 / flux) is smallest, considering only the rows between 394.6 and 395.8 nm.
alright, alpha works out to 395.570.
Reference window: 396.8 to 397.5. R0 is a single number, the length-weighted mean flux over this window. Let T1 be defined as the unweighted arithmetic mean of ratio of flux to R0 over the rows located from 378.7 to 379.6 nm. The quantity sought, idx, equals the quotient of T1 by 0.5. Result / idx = 4.5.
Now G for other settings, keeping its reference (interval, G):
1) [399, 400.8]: 400.704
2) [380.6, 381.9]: 381.789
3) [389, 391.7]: 389.066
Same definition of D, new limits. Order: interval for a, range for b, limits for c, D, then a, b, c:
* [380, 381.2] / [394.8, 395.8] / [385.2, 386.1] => 0.210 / 11.0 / 10.4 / 9.0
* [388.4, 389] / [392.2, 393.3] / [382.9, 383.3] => 0.273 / 8.0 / 7.0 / 6.4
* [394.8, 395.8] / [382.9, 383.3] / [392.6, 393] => 0.165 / 10.4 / 6.4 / 7.4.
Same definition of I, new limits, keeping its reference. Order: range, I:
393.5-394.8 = 393.571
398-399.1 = 398.312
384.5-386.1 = 386.032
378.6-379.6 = 379.510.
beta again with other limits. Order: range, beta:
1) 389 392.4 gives 1.30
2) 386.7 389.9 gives 1.19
